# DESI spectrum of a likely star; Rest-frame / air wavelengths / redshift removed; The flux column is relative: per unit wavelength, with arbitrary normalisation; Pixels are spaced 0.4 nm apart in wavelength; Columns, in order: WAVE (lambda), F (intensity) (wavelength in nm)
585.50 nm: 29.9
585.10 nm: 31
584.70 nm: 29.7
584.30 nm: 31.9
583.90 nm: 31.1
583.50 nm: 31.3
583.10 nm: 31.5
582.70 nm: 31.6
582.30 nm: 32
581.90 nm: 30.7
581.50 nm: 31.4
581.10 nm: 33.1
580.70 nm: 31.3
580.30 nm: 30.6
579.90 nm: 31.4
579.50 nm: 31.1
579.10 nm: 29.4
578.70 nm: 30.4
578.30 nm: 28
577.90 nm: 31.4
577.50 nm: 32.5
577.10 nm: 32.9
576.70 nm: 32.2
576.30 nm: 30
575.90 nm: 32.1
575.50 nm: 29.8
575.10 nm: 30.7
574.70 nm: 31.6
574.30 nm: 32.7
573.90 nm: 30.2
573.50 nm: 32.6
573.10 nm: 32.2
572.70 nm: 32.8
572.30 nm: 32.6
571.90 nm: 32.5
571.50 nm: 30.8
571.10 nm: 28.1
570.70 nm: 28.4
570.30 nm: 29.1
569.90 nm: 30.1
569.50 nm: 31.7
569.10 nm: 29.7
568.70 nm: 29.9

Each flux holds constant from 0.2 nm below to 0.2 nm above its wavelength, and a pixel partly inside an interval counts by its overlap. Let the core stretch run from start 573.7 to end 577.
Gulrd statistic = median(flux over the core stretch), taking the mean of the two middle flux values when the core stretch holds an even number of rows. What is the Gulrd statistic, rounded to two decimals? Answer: 31.15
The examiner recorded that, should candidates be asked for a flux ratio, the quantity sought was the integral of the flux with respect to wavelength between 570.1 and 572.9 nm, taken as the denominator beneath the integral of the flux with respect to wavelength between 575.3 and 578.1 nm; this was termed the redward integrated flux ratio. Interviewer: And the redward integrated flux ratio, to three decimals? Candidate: 1.031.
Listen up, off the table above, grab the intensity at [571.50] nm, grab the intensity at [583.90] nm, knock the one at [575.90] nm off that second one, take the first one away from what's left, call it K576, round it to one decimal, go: -31.8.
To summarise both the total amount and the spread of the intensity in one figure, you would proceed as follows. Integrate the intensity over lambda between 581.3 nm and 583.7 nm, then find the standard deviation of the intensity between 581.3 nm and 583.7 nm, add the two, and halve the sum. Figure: 37.9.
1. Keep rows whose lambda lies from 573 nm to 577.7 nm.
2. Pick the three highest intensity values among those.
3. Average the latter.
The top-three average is 32.7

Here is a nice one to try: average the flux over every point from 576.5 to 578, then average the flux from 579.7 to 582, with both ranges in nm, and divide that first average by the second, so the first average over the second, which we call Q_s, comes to 1.03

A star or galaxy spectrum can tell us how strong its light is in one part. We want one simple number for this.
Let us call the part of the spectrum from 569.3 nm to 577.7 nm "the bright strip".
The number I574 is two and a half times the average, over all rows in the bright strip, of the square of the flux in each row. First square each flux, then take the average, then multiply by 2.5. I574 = 2442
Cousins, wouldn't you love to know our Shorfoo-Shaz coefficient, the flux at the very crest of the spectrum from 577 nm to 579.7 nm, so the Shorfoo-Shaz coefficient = 32.9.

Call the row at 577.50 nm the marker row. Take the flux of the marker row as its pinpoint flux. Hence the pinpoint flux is 32.5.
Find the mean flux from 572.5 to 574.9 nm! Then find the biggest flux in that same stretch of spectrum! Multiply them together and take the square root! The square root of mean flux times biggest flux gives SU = 32.41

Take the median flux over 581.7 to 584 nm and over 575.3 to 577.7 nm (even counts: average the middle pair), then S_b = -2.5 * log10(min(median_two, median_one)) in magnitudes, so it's -3.74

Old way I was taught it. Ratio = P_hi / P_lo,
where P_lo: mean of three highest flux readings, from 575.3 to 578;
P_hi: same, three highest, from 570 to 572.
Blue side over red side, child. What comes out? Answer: 0.95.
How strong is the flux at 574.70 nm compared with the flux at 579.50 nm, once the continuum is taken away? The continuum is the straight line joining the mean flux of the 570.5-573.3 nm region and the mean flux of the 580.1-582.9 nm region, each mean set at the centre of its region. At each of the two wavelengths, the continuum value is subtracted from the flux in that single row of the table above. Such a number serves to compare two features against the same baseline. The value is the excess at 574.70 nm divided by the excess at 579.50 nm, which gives -1.2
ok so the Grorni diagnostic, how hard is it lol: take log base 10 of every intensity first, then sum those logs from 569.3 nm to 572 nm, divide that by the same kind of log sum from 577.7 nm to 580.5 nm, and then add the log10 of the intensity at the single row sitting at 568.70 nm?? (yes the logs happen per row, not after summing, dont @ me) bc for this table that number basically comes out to 2.47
